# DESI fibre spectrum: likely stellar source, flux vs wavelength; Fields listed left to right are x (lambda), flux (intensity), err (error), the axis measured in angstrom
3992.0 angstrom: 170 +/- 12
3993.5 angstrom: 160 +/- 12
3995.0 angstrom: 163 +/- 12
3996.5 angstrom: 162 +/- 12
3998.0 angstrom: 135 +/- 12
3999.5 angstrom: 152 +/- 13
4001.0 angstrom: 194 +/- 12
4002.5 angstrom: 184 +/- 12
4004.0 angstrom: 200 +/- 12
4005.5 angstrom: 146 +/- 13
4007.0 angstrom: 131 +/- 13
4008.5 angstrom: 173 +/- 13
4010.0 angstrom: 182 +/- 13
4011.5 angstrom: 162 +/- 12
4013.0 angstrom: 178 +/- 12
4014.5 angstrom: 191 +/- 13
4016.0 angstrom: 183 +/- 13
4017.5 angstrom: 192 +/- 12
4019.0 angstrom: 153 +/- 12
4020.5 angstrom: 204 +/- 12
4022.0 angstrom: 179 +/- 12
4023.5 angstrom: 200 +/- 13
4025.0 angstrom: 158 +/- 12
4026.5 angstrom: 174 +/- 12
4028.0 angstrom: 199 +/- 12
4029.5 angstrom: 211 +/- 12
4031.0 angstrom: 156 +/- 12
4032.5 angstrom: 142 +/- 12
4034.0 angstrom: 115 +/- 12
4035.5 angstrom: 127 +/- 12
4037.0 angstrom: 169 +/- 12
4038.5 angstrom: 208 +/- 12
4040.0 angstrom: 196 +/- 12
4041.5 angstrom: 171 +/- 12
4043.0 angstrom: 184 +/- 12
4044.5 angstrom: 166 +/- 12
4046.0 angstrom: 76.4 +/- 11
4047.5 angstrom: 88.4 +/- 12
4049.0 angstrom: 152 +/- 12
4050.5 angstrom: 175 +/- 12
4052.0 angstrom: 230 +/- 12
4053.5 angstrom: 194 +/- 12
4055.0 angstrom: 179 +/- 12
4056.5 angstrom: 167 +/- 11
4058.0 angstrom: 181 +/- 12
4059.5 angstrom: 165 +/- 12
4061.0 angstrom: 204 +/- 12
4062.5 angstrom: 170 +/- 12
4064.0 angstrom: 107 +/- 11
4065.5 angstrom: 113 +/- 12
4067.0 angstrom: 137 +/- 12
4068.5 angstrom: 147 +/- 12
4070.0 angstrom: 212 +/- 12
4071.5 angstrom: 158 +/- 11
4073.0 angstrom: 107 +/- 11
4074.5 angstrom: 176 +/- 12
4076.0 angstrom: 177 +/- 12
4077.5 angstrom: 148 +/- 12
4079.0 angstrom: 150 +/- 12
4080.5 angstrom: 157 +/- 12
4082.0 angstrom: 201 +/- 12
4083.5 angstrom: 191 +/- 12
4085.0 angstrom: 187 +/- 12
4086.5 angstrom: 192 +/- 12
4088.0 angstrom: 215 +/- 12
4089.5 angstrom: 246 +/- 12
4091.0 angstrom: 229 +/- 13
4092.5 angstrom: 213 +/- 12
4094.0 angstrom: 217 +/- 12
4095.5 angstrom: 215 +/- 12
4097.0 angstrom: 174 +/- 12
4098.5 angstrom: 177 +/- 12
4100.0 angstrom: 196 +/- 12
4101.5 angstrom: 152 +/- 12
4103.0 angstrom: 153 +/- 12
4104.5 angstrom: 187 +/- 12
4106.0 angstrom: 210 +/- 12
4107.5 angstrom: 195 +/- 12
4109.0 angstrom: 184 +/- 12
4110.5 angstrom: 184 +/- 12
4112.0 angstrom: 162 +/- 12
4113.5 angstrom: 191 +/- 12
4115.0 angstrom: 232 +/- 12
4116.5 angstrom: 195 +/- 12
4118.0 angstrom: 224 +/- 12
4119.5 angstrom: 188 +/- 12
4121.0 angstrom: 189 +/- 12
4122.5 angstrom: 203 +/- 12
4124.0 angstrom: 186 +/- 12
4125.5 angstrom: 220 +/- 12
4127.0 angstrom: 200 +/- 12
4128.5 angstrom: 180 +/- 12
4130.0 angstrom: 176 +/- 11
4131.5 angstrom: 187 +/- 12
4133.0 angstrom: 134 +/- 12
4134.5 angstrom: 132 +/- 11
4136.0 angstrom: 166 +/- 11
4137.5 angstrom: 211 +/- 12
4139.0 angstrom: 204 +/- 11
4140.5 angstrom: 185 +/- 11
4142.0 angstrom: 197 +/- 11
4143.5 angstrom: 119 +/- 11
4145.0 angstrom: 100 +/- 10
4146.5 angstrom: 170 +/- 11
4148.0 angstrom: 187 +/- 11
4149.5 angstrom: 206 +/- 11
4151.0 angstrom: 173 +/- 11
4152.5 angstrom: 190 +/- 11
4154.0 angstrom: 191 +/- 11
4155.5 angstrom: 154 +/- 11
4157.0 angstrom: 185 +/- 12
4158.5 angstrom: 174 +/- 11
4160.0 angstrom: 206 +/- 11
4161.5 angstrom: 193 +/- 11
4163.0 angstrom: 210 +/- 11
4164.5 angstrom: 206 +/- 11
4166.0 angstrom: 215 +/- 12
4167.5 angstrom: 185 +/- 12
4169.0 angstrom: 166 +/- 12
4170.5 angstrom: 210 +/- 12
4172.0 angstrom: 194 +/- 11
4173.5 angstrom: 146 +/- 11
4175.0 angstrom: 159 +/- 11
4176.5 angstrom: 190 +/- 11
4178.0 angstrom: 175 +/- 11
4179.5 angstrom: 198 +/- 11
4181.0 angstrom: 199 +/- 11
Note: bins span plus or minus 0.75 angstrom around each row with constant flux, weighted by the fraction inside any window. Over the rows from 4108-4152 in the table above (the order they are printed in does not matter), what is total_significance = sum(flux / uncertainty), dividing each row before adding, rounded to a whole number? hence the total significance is 457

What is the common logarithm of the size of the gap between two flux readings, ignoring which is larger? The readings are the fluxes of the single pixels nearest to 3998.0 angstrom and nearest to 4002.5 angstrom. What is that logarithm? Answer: 1.69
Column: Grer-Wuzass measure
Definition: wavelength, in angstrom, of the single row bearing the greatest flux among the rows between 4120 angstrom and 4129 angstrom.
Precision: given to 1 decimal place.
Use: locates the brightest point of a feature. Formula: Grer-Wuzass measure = 4125.5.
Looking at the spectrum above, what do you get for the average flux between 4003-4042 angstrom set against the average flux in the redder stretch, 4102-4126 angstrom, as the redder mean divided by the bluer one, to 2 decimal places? 1.12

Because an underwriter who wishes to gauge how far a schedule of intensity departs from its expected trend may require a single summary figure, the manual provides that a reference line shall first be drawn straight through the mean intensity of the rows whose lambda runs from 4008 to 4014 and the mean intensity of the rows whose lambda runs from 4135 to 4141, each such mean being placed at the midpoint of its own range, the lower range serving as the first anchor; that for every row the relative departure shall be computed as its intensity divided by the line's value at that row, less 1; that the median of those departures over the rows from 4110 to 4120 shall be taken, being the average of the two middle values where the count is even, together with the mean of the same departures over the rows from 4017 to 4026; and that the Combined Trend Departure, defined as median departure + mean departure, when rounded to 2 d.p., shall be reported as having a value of 0.05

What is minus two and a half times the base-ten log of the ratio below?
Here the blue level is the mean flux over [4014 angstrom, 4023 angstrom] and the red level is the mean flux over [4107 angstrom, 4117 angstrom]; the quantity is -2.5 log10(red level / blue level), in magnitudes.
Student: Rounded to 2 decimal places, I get -0.05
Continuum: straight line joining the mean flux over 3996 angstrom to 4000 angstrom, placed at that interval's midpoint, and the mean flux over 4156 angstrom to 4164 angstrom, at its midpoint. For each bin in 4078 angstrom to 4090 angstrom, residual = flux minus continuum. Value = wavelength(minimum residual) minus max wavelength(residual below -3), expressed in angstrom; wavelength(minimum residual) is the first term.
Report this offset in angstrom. -1.5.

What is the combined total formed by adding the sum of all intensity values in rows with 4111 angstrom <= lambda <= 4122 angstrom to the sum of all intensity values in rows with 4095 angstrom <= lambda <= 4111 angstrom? 3408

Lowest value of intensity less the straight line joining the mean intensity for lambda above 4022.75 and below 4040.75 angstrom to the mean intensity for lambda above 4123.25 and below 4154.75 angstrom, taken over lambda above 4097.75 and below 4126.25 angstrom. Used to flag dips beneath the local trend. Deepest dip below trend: -23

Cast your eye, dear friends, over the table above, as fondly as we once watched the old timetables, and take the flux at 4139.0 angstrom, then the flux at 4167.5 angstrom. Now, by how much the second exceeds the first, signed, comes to -19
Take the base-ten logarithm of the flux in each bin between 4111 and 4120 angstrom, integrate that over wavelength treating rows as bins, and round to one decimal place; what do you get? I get 20.7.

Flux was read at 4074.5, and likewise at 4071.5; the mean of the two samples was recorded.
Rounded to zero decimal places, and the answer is 167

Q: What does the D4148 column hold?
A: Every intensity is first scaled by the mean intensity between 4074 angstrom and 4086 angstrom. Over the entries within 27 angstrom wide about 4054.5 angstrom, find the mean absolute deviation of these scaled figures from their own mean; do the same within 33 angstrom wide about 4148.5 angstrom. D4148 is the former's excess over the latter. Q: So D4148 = 0.037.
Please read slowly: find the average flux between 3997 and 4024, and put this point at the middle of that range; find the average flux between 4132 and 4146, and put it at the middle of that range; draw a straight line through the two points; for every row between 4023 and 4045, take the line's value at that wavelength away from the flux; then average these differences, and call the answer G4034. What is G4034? 0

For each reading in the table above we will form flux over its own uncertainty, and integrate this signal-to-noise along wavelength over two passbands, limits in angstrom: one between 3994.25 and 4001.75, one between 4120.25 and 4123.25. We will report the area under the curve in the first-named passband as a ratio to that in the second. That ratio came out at 2.0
